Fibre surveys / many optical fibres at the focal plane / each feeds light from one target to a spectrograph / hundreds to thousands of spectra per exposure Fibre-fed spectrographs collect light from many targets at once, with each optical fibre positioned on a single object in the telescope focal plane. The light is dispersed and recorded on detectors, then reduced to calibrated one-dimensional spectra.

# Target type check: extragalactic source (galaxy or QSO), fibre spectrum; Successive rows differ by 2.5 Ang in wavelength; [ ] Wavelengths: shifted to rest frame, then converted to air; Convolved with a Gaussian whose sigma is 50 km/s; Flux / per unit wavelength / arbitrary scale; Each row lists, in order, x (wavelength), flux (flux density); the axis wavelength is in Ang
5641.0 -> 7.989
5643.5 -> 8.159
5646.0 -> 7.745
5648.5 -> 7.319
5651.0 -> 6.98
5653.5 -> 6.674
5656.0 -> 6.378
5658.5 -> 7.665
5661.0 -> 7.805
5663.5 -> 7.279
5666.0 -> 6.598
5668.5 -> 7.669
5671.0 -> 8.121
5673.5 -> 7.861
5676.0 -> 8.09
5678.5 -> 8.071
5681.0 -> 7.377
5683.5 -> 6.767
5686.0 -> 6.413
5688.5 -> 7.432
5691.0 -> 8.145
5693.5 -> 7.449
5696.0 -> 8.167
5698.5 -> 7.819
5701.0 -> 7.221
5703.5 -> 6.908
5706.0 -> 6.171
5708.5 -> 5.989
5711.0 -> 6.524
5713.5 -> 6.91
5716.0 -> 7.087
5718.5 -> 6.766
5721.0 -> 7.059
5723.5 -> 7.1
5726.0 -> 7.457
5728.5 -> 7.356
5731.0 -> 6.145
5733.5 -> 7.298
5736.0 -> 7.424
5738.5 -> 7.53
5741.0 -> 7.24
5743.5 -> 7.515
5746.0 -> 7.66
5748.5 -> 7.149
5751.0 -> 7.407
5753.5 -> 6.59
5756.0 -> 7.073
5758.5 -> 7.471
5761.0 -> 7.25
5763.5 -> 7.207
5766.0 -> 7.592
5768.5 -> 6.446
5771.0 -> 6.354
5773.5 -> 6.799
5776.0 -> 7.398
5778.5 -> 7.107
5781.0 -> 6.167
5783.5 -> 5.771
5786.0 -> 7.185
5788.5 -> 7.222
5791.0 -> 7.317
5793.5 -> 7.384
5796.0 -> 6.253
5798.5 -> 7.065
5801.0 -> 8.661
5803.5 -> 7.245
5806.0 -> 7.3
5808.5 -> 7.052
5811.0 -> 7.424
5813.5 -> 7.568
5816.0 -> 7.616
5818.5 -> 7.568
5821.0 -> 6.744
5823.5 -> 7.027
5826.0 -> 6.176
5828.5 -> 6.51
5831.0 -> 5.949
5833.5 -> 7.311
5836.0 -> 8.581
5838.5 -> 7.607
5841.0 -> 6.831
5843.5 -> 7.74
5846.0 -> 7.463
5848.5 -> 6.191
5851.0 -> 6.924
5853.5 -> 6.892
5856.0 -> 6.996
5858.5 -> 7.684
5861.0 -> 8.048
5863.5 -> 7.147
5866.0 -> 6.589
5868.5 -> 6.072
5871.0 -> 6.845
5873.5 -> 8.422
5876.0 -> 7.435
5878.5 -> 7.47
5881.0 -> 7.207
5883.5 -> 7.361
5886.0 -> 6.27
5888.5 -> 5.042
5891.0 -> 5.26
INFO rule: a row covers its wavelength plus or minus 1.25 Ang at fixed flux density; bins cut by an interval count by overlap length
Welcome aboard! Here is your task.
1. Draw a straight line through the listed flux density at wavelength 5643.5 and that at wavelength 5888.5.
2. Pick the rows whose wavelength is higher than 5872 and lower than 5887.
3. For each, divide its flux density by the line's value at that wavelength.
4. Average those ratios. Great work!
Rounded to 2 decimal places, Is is 1.43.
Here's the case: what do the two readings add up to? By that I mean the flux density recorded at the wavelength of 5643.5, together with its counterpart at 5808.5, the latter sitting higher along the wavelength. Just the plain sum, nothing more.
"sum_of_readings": 15.2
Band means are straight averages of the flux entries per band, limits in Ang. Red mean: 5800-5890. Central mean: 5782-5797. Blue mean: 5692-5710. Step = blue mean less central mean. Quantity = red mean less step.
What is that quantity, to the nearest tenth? 6.9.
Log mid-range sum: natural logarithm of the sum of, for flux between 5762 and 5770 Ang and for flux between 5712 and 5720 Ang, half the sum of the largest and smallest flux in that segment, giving 2.64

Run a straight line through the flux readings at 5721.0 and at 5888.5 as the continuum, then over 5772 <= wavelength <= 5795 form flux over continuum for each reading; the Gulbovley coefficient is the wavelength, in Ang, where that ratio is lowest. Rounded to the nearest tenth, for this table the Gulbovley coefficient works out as 5783.5 Ang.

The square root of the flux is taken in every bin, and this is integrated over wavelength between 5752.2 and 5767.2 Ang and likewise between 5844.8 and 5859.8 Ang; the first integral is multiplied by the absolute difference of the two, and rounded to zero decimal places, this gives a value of 20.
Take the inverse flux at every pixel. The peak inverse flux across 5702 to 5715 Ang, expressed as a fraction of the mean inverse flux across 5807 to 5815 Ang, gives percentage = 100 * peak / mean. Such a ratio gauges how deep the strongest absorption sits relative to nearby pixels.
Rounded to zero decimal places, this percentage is 123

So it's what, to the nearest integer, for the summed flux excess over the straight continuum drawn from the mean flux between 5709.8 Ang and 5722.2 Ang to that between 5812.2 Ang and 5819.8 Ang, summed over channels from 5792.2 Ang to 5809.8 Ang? -1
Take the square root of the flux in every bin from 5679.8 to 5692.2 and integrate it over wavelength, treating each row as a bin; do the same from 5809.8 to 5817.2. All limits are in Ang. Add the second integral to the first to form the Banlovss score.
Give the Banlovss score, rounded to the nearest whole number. 54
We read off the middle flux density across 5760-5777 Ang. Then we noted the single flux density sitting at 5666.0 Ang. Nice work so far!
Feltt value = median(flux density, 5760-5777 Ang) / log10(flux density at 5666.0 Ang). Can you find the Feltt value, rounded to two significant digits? 8.8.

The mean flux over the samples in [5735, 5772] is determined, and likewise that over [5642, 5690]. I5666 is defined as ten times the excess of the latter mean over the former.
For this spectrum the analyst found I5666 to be 2.0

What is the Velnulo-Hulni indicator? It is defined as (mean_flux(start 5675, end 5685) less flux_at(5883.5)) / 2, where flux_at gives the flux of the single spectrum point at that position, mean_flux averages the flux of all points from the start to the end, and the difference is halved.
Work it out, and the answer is 0.1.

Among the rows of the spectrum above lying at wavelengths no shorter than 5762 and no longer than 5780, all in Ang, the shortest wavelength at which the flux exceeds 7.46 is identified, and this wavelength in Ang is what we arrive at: 5766.0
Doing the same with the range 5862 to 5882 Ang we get 5873.5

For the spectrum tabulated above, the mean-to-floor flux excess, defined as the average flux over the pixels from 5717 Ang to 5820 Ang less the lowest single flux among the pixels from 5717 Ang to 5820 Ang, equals 1.38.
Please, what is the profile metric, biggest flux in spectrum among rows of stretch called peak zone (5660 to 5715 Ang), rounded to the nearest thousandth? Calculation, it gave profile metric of 8.167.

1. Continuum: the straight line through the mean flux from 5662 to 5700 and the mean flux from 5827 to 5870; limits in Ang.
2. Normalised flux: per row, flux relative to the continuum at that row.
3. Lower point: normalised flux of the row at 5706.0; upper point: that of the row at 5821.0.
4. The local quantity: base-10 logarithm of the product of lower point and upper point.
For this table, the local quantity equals -0.11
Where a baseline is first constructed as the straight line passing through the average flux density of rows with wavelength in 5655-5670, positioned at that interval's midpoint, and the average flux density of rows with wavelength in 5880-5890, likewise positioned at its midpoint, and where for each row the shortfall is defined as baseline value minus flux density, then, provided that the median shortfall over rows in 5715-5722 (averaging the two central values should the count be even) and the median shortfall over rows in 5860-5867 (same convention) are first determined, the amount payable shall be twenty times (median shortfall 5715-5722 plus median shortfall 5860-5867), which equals -13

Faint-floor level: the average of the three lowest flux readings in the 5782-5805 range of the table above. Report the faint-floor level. 6.36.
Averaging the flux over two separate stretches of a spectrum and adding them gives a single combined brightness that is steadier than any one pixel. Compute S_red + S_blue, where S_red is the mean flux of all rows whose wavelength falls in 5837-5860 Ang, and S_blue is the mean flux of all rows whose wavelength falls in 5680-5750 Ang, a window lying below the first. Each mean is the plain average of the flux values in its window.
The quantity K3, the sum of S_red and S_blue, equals 14.3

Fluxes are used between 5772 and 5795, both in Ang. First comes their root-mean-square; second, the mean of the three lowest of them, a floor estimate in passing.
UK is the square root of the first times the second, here 6.59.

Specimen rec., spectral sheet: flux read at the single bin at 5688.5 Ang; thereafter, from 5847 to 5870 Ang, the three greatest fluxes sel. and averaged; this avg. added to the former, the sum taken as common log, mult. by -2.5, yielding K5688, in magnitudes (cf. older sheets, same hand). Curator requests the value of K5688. -2.94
